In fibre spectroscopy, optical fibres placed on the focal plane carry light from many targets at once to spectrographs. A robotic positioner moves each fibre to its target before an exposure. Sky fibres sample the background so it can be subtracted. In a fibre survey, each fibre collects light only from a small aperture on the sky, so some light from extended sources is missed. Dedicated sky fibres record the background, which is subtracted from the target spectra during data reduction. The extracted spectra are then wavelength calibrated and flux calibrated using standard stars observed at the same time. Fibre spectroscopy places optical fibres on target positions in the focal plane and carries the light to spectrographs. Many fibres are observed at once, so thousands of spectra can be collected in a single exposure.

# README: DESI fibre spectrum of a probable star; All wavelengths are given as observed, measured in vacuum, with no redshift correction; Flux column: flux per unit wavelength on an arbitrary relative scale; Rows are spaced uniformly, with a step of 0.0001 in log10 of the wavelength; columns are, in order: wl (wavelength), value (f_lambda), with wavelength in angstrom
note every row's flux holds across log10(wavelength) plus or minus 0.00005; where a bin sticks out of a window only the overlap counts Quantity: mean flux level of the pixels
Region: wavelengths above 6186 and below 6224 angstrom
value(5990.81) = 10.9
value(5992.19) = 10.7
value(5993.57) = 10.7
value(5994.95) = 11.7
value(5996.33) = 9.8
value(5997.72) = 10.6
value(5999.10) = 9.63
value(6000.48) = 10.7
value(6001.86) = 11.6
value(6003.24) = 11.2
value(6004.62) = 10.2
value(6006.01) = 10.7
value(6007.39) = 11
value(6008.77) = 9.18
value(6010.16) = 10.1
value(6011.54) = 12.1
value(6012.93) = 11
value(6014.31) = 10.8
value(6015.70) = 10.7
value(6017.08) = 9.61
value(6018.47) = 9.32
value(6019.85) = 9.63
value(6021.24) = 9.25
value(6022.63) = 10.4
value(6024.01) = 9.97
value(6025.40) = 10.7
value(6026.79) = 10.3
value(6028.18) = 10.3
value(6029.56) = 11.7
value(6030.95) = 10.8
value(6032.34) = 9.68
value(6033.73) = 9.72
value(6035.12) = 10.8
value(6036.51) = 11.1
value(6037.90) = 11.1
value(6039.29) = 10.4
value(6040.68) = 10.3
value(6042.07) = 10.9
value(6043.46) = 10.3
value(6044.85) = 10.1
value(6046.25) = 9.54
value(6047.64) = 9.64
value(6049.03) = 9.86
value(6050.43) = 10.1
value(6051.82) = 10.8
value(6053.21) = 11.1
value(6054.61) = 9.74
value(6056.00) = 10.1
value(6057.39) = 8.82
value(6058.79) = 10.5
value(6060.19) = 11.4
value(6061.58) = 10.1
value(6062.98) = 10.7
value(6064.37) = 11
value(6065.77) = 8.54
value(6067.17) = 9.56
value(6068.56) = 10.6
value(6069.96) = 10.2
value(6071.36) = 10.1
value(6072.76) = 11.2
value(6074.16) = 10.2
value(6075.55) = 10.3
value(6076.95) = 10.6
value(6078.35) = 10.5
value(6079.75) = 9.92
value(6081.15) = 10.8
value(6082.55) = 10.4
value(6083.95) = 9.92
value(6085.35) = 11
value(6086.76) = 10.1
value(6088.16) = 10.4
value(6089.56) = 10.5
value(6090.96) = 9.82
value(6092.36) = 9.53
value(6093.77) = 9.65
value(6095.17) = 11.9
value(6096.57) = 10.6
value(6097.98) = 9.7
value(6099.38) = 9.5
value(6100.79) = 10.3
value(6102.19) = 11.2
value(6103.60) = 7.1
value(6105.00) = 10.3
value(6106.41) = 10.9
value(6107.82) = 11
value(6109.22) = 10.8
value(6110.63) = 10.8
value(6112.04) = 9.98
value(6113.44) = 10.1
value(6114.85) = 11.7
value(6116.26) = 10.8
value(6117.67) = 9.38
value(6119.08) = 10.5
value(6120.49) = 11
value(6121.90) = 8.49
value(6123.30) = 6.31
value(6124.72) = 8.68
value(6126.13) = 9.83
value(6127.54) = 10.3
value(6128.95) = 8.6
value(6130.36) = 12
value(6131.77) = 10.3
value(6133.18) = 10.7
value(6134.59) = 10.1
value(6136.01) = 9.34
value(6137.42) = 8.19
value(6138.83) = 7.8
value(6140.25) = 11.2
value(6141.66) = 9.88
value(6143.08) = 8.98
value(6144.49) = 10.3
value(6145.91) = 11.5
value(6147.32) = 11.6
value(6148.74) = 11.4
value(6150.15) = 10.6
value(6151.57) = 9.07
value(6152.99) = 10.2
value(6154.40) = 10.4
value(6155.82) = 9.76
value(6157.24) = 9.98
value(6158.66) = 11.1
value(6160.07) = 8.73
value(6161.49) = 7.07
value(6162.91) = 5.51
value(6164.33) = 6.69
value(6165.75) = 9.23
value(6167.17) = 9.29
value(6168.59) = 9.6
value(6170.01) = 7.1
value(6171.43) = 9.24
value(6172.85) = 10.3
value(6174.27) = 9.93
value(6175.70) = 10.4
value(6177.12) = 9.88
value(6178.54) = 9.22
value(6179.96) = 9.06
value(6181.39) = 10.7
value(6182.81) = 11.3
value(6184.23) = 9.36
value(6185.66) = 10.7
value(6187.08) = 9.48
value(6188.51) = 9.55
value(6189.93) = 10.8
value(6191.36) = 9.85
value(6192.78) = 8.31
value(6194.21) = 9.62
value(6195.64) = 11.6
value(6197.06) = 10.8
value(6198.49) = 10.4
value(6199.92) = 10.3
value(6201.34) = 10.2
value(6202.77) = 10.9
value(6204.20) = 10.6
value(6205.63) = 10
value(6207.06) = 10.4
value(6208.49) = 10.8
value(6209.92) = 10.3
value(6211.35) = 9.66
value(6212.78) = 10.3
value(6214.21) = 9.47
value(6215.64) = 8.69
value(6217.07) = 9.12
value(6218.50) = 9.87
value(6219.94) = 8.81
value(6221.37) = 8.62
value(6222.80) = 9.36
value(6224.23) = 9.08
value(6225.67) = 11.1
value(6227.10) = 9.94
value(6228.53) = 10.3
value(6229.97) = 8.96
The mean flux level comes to 9.9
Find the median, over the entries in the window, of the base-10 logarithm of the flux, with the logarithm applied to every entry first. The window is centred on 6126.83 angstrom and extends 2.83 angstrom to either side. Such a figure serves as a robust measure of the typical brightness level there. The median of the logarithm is 0.966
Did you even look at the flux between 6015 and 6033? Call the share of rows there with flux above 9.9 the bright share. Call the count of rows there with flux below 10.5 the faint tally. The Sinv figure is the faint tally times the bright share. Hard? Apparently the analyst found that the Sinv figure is 5.5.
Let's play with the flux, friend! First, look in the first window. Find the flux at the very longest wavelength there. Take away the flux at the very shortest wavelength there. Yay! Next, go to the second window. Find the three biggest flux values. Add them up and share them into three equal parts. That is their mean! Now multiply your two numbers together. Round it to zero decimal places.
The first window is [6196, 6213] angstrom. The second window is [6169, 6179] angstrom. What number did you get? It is -5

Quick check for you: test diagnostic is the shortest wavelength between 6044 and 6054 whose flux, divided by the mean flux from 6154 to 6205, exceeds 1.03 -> 6044.85 angstrom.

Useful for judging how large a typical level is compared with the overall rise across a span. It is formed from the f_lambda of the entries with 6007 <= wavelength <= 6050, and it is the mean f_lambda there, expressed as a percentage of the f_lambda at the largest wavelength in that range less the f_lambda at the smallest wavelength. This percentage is -906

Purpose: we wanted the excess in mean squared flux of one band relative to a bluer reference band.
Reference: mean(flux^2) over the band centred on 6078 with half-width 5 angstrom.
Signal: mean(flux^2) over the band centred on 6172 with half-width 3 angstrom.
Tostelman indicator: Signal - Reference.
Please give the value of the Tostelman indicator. -23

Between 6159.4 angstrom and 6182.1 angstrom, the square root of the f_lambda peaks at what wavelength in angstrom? 6181.39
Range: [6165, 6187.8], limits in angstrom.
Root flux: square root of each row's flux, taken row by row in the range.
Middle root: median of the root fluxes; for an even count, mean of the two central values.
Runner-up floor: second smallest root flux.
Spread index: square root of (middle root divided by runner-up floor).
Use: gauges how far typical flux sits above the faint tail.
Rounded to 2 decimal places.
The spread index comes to 1.01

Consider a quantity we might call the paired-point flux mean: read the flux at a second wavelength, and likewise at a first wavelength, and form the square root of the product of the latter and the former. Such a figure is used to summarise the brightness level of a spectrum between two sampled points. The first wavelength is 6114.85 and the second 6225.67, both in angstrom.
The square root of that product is 11.4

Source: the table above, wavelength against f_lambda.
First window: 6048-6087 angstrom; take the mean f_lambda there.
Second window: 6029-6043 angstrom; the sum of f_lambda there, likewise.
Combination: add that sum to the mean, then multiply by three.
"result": 350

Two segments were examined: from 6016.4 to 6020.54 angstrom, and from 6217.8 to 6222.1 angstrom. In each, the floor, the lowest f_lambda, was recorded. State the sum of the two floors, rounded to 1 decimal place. 17.9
